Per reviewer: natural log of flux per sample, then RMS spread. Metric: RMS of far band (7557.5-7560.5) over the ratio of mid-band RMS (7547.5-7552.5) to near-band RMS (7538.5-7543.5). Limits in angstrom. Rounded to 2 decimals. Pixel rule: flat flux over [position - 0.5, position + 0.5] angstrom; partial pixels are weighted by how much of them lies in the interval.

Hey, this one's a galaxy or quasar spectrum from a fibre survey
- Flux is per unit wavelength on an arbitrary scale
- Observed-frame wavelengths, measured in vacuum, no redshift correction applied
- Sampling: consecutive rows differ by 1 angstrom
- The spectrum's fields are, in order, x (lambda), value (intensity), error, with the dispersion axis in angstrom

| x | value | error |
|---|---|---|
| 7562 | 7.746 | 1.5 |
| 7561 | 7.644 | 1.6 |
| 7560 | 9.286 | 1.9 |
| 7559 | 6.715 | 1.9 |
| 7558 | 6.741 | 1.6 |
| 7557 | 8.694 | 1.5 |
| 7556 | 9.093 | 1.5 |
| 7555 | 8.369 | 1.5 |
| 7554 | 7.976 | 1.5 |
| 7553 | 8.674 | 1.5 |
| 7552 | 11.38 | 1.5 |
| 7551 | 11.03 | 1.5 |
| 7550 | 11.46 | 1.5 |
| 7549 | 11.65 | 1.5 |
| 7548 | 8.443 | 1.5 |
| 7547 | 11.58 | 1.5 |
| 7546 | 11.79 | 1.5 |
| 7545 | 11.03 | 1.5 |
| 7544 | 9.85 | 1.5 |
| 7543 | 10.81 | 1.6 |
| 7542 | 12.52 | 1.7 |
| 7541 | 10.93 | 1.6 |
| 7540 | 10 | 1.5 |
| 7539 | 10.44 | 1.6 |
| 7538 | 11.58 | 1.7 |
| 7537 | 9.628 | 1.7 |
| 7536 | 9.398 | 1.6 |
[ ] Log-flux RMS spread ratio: 2.03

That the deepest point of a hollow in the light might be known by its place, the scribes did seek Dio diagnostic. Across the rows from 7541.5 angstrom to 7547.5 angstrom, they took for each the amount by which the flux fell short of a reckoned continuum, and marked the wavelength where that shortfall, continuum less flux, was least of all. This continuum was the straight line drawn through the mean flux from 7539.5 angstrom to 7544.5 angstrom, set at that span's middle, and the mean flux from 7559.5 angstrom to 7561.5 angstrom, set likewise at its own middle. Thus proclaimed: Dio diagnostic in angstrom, 7542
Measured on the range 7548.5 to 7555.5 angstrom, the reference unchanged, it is 7552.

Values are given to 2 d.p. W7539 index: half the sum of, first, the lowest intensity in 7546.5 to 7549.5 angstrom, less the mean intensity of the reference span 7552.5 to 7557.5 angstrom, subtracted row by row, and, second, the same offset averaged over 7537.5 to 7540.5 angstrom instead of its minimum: 1.00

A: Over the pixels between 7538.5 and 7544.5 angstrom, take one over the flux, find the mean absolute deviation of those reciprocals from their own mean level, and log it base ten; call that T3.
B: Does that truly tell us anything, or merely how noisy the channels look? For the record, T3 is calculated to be -2.25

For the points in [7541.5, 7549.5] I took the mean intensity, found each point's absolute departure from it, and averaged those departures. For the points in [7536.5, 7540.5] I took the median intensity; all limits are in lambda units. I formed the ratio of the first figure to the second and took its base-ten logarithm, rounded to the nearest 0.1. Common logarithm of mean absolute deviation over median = -1.0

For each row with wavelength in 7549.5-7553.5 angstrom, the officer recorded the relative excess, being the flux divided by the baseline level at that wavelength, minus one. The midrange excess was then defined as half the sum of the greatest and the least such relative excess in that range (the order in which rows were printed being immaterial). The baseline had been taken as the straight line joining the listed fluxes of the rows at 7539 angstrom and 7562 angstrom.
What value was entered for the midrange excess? 0.13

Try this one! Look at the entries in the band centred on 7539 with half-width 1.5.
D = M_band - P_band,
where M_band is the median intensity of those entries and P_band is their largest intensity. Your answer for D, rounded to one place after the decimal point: -1.1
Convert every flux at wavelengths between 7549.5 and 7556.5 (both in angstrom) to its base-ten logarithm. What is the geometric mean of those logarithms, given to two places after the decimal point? 0.98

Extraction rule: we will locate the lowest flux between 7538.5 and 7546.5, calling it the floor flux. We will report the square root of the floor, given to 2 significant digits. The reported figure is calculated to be 3.1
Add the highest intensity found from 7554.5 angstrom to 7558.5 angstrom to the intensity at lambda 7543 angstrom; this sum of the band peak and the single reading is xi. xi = 19.9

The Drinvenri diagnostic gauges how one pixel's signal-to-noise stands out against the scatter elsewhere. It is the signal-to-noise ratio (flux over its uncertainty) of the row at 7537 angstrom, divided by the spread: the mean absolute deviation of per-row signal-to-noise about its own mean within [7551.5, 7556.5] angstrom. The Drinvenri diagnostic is 9.3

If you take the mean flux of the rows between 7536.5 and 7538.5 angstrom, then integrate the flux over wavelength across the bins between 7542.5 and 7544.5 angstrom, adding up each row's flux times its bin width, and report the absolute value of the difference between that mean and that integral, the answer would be 10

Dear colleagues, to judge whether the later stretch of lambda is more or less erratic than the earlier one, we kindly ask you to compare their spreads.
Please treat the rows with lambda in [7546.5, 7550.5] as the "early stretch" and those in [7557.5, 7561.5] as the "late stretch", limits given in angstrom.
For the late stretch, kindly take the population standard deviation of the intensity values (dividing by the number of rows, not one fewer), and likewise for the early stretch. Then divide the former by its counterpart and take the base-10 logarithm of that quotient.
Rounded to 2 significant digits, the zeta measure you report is -0.11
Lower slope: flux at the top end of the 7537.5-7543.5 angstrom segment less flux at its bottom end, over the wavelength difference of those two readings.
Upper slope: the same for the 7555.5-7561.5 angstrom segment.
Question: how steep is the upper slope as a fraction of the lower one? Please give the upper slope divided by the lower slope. 2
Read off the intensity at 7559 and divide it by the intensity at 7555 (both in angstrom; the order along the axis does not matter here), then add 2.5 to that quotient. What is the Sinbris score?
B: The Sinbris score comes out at 3.30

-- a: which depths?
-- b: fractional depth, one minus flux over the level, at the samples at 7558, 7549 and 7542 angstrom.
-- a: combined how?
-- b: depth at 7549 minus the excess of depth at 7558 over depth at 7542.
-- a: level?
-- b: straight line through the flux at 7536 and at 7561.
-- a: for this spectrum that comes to -0.9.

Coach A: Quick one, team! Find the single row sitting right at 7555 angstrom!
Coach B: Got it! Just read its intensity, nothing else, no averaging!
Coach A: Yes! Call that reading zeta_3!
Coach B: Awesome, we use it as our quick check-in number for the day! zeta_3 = 8.369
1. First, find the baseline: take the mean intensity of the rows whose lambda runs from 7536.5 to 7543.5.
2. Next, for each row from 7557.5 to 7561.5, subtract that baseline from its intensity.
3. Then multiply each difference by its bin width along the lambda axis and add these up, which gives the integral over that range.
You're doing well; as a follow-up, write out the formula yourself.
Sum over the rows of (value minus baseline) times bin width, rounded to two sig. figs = -13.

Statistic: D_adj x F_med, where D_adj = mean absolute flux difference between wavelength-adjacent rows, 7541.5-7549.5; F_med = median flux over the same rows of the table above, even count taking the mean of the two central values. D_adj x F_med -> 18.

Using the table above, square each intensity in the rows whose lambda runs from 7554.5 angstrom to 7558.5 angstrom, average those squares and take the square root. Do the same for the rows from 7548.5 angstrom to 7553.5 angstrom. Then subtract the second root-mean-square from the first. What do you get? -2.6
